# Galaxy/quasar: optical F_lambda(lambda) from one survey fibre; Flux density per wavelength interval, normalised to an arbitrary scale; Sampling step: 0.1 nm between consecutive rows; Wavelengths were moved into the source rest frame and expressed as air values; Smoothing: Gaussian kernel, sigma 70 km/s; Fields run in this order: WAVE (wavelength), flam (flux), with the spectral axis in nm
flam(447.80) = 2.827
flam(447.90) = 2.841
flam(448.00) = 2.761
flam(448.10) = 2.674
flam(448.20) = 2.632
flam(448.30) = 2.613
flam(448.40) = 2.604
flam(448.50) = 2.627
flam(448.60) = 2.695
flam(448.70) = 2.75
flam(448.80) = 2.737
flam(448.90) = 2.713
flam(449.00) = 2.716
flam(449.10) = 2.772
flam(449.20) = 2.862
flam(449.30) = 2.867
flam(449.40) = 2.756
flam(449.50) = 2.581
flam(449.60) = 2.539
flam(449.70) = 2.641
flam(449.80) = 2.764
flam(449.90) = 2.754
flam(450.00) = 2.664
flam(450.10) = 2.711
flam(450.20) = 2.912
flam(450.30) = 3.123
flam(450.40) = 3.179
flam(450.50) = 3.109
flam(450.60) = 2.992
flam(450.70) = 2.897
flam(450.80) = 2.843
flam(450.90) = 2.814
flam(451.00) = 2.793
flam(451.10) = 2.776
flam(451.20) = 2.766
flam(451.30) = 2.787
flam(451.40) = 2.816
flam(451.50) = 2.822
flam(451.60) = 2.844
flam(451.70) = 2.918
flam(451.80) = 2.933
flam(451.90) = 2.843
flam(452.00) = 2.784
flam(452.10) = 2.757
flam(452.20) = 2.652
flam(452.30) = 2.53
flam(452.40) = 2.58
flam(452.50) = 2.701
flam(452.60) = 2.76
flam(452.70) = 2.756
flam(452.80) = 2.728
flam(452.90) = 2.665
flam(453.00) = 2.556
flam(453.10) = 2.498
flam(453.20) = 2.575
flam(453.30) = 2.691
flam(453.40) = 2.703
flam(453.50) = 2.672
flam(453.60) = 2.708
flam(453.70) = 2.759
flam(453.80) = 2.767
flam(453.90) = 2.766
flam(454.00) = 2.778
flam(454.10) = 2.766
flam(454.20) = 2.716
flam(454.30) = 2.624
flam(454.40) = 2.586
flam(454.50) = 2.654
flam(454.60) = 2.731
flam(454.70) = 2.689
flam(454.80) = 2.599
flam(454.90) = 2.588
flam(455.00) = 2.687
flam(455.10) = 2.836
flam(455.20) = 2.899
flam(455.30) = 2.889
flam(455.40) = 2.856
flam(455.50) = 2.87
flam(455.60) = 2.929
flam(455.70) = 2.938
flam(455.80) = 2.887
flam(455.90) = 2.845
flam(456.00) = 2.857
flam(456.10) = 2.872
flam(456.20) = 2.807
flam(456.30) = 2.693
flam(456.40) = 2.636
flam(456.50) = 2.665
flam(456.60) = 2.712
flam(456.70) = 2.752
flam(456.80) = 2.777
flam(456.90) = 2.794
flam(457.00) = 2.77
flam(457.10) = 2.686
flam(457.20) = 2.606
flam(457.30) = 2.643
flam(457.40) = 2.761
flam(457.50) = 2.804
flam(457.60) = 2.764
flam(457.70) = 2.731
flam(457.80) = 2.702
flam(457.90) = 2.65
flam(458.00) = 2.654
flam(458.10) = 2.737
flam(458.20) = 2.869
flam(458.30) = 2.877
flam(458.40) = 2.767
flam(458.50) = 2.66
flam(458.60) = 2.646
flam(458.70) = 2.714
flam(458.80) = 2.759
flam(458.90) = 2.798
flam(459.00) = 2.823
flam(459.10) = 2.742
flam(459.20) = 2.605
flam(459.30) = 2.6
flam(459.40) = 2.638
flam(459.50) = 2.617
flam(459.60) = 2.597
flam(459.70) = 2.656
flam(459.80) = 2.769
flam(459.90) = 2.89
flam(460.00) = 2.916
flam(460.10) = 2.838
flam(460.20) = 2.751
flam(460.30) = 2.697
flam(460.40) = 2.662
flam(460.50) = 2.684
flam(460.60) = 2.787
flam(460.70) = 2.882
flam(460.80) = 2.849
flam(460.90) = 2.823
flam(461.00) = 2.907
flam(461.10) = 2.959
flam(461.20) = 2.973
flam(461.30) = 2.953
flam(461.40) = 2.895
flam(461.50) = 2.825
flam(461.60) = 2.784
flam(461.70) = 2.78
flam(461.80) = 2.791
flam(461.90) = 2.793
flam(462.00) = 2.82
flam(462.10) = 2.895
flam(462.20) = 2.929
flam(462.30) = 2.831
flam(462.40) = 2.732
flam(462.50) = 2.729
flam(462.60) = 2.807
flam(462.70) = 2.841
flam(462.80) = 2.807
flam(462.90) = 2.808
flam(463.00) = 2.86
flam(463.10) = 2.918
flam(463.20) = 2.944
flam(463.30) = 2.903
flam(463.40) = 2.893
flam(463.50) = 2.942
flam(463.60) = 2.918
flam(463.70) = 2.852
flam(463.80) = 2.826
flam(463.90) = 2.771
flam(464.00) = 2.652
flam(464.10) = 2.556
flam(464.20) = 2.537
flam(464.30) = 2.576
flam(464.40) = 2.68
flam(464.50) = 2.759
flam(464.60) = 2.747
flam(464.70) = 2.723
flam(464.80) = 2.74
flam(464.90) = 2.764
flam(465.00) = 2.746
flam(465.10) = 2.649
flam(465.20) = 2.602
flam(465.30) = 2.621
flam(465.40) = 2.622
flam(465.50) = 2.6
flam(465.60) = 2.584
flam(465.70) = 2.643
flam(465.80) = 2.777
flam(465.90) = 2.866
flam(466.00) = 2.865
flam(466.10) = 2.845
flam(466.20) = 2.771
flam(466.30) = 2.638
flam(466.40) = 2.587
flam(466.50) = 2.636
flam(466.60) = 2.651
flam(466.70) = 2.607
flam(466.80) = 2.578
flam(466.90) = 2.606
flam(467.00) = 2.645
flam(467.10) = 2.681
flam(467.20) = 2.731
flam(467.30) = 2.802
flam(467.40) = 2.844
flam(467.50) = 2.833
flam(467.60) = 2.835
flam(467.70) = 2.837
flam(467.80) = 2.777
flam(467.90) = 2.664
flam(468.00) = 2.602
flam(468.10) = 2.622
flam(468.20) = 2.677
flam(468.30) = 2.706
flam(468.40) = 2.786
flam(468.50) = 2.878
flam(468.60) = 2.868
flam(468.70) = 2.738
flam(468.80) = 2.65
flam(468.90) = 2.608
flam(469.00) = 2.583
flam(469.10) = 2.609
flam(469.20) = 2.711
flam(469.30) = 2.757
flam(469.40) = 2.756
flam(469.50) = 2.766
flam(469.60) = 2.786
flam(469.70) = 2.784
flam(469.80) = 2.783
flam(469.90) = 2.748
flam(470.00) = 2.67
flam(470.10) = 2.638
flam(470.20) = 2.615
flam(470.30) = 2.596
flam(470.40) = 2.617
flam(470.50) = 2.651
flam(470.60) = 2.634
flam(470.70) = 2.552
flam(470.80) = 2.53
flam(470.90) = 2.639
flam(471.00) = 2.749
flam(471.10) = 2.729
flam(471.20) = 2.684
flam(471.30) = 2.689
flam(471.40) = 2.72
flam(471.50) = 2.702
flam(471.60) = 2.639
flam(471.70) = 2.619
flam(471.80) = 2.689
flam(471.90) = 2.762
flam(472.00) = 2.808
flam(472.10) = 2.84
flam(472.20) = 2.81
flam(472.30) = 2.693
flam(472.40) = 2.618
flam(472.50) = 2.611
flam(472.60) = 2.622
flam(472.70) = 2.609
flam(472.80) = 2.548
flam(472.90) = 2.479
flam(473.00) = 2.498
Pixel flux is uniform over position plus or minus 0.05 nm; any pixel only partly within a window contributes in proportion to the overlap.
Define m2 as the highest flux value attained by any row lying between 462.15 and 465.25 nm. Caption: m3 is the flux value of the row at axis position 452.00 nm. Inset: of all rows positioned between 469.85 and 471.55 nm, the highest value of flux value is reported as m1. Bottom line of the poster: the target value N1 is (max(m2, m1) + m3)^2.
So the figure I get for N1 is 32.8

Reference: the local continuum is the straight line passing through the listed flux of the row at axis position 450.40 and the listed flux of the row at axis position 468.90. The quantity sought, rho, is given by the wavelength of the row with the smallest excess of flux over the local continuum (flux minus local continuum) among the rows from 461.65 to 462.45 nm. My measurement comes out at 462.40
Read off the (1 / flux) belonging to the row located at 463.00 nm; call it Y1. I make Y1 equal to 0.350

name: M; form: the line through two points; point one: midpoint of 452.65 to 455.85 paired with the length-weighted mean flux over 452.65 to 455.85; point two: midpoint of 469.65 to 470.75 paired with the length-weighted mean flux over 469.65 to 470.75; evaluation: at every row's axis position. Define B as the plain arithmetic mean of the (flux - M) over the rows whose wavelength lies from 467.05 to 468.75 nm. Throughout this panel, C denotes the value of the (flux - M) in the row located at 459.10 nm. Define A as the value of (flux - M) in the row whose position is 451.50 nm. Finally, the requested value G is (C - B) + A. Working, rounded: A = 0.08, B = 0.09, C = 0.03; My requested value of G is 0.027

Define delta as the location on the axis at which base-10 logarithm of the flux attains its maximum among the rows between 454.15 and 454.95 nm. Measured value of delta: 454.60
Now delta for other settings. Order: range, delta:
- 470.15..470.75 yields 470.50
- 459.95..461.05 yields 460.00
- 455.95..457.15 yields 456.10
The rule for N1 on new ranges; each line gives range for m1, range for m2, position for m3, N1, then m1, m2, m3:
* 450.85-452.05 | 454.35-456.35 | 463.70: 33.5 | 2.933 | 2.938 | 2.852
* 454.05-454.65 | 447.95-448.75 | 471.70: 29.0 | 2.766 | 2.761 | 2.619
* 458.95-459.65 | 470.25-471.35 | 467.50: 32.0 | 2.823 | 2.749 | 2.833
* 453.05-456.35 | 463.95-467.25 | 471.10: 32.1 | 2.938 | 2.866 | 2.729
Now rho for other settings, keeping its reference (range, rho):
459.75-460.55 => 460.40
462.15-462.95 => 462.40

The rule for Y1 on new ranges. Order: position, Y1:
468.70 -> 0.365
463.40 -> 0.346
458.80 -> 0.362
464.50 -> 0.362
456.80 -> 0.360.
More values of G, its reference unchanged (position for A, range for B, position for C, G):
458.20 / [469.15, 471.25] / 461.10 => 0.390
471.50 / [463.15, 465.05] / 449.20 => 0.079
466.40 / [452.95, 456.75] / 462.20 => 0.130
